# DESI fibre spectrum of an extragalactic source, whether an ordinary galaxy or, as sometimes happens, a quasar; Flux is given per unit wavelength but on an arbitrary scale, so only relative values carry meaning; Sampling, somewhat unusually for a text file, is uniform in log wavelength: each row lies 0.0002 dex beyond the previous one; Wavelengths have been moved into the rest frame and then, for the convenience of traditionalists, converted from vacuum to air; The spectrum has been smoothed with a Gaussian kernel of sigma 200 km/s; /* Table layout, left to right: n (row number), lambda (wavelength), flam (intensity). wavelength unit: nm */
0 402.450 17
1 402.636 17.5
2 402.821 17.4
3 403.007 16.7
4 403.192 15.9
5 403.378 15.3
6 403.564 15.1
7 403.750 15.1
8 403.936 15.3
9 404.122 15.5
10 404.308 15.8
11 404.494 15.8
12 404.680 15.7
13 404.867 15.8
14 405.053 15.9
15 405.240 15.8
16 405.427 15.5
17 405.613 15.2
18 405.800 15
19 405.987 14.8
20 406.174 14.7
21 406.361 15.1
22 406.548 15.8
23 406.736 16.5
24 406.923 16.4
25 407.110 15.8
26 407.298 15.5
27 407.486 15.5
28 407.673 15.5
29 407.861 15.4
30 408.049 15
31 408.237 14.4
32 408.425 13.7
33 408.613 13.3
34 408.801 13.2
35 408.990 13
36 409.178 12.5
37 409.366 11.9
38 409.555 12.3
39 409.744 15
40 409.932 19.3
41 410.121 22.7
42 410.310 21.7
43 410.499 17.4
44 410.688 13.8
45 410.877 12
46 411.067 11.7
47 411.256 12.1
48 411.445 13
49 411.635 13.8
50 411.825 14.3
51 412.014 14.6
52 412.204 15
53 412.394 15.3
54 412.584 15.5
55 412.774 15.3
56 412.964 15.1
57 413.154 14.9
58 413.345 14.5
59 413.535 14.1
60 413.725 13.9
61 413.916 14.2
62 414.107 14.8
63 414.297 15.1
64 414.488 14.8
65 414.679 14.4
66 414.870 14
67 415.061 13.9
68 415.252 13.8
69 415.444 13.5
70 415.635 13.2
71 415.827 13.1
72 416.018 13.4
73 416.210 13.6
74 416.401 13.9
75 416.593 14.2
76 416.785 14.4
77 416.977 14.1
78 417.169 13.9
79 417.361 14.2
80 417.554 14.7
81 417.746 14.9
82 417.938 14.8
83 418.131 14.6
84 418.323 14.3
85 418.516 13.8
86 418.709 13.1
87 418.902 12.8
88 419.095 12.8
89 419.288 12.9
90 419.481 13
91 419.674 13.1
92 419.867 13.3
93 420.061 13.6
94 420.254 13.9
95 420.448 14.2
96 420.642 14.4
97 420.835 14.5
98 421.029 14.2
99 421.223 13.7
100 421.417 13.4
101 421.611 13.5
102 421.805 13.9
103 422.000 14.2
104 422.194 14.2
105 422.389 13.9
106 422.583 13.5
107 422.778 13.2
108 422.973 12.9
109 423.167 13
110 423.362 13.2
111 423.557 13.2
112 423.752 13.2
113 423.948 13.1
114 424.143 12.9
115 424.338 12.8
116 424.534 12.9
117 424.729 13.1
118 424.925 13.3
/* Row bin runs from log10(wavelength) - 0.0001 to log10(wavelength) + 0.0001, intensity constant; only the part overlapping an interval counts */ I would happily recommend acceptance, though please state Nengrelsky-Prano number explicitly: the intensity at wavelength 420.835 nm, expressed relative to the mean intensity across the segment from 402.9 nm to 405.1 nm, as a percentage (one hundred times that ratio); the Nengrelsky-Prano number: 92.6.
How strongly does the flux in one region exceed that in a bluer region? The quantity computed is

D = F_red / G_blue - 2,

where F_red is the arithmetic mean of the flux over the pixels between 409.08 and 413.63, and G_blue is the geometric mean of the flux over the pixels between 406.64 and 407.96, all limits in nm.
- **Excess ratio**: -1.06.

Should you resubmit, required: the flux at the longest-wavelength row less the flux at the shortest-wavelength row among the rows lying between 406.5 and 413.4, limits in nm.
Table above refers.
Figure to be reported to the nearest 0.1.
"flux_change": -1.3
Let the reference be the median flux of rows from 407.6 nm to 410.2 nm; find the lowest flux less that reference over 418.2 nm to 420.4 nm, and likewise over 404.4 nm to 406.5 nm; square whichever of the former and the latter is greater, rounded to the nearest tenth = 0.4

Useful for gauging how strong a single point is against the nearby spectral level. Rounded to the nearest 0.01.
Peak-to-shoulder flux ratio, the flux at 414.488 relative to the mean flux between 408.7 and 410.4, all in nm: 0.94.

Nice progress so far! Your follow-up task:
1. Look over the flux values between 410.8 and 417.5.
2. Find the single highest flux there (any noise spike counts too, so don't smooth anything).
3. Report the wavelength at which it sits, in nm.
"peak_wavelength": 412.584 nm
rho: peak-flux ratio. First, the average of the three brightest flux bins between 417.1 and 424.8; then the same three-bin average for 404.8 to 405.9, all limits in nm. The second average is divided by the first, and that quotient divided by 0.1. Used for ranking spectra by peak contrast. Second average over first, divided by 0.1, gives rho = 10.7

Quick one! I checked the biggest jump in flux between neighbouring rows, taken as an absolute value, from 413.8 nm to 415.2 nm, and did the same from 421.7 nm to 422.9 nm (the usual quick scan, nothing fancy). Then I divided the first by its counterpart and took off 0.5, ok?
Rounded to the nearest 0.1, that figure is 1.0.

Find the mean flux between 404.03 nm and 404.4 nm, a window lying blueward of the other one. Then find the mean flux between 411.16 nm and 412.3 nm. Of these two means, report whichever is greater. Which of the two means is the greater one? 15.7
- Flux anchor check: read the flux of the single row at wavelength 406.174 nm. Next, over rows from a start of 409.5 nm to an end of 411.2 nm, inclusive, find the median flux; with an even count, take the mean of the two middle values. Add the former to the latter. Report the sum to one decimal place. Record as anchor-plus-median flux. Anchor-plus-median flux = 29.7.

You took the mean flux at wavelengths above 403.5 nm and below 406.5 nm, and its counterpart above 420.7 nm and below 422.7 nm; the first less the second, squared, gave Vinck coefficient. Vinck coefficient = 2.2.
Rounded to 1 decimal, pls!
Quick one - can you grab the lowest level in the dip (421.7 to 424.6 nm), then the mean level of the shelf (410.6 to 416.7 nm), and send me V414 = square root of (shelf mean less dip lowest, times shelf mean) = 4.1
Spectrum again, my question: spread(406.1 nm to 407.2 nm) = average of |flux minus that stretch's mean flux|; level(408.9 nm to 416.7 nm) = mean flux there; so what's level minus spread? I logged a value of 14.0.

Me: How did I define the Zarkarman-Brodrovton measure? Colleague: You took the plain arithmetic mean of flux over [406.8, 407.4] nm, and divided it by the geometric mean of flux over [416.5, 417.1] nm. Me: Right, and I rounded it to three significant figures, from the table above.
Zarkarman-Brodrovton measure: 1.12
